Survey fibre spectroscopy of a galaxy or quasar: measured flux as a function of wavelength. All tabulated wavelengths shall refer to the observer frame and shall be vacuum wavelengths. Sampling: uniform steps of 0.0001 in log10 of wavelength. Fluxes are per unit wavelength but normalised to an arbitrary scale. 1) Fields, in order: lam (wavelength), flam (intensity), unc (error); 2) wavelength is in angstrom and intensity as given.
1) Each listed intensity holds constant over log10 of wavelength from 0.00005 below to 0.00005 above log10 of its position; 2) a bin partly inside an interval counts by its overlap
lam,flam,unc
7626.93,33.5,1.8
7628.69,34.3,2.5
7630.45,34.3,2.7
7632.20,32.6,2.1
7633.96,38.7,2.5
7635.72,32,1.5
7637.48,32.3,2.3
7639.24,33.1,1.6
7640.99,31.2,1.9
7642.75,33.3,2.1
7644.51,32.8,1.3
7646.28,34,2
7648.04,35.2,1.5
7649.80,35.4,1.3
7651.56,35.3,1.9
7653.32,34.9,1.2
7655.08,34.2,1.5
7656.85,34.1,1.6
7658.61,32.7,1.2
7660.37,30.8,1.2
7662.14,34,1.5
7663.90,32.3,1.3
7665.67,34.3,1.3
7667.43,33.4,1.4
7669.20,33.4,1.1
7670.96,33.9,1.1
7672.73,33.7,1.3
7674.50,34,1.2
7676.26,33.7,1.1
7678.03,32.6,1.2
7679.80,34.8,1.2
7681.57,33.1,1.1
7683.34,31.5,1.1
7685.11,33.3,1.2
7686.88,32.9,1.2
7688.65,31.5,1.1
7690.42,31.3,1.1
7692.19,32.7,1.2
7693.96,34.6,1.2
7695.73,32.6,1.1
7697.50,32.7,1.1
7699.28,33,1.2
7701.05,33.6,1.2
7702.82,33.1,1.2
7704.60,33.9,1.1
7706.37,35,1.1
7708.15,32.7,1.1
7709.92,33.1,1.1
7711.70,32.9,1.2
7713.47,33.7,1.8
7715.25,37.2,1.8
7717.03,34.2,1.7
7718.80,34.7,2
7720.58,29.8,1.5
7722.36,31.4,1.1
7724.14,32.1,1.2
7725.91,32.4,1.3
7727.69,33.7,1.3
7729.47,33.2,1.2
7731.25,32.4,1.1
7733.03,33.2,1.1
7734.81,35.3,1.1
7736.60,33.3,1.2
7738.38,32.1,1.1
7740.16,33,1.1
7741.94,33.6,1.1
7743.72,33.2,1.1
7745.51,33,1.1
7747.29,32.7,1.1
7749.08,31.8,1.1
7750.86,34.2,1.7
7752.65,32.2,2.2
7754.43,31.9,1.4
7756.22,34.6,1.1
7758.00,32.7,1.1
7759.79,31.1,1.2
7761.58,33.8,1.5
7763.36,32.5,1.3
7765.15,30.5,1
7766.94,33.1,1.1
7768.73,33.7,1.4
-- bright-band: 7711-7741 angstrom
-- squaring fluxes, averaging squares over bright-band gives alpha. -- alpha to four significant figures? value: 1106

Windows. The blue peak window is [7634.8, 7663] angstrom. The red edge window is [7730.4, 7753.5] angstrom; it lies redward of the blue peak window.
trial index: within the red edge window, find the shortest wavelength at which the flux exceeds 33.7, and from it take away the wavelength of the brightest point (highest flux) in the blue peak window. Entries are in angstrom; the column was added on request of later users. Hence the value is 85.0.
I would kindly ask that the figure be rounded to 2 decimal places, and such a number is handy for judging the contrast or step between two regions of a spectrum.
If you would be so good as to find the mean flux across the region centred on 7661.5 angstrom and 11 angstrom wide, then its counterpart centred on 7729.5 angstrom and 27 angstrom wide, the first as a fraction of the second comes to 1.00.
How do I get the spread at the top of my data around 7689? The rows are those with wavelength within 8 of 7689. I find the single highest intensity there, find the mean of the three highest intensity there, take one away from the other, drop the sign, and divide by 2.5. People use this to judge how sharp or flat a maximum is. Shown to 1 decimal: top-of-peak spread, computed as 0.4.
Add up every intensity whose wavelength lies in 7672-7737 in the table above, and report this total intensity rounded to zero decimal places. 1229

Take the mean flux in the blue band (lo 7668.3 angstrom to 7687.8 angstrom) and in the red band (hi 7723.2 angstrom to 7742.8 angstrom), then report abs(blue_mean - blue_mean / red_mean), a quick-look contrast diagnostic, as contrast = 32.3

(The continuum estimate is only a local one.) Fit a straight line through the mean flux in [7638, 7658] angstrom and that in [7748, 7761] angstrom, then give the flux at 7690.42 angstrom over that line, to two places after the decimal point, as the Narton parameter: 0.94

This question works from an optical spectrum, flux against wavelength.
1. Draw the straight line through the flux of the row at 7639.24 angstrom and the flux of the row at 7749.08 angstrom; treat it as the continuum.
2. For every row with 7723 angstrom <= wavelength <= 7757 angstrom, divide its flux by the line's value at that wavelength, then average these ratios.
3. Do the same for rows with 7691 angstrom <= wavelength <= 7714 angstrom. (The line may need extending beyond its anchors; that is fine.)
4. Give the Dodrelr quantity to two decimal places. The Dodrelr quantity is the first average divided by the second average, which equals 1.00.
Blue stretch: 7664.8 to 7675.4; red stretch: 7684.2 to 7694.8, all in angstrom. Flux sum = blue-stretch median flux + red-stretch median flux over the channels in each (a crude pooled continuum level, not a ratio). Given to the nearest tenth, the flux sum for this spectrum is 66.6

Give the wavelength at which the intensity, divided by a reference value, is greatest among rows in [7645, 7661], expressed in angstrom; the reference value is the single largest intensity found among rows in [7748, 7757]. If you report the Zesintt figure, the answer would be 7649.80 angstrom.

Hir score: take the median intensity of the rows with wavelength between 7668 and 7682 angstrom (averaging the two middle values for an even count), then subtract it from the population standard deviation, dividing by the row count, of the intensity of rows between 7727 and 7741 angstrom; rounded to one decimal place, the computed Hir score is -32.8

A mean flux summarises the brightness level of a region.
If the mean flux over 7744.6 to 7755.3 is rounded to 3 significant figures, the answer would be 32.6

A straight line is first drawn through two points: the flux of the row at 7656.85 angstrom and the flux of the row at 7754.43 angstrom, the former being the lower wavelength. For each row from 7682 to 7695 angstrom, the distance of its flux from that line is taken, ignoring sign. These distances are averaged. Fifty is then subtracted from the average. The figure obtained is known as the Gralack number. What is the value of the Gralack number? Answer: -48.8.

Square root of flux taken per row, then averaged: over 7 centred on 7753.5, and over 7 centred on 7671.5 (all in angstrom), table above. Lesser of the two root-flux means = 5.76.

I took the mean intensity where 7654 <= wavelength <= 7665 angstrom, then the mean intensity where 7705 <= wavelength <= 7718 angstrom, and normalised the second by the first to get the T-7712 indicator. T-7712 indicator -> 1.03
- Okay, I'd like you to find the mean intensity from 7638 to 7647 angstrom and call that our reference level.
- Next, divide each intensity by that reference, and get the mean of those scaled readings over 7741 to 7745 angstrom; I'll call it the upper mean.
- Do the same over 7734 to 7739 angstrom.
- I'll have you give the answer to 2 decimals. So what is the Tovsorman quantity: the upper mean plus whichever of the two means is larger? 2.04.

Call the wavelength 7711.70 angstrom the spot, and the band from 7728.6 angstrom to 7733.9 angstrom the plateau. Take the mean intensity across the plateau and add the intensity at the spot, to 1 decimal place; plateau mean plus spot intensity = 65.8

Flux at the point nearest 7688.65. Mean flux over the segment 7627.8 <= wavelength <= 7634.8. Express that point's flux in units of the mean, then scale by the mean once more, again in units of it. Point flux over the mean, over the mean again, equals 0.0258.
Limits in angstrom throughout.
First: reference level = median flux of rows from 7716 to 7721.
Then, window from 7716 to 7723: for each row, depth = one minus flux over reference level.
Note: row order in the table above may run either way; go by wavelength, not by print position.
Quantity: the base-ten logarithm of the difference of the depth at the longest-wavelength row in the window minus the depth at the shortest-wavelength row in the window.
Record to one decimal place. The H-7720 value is -1.1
